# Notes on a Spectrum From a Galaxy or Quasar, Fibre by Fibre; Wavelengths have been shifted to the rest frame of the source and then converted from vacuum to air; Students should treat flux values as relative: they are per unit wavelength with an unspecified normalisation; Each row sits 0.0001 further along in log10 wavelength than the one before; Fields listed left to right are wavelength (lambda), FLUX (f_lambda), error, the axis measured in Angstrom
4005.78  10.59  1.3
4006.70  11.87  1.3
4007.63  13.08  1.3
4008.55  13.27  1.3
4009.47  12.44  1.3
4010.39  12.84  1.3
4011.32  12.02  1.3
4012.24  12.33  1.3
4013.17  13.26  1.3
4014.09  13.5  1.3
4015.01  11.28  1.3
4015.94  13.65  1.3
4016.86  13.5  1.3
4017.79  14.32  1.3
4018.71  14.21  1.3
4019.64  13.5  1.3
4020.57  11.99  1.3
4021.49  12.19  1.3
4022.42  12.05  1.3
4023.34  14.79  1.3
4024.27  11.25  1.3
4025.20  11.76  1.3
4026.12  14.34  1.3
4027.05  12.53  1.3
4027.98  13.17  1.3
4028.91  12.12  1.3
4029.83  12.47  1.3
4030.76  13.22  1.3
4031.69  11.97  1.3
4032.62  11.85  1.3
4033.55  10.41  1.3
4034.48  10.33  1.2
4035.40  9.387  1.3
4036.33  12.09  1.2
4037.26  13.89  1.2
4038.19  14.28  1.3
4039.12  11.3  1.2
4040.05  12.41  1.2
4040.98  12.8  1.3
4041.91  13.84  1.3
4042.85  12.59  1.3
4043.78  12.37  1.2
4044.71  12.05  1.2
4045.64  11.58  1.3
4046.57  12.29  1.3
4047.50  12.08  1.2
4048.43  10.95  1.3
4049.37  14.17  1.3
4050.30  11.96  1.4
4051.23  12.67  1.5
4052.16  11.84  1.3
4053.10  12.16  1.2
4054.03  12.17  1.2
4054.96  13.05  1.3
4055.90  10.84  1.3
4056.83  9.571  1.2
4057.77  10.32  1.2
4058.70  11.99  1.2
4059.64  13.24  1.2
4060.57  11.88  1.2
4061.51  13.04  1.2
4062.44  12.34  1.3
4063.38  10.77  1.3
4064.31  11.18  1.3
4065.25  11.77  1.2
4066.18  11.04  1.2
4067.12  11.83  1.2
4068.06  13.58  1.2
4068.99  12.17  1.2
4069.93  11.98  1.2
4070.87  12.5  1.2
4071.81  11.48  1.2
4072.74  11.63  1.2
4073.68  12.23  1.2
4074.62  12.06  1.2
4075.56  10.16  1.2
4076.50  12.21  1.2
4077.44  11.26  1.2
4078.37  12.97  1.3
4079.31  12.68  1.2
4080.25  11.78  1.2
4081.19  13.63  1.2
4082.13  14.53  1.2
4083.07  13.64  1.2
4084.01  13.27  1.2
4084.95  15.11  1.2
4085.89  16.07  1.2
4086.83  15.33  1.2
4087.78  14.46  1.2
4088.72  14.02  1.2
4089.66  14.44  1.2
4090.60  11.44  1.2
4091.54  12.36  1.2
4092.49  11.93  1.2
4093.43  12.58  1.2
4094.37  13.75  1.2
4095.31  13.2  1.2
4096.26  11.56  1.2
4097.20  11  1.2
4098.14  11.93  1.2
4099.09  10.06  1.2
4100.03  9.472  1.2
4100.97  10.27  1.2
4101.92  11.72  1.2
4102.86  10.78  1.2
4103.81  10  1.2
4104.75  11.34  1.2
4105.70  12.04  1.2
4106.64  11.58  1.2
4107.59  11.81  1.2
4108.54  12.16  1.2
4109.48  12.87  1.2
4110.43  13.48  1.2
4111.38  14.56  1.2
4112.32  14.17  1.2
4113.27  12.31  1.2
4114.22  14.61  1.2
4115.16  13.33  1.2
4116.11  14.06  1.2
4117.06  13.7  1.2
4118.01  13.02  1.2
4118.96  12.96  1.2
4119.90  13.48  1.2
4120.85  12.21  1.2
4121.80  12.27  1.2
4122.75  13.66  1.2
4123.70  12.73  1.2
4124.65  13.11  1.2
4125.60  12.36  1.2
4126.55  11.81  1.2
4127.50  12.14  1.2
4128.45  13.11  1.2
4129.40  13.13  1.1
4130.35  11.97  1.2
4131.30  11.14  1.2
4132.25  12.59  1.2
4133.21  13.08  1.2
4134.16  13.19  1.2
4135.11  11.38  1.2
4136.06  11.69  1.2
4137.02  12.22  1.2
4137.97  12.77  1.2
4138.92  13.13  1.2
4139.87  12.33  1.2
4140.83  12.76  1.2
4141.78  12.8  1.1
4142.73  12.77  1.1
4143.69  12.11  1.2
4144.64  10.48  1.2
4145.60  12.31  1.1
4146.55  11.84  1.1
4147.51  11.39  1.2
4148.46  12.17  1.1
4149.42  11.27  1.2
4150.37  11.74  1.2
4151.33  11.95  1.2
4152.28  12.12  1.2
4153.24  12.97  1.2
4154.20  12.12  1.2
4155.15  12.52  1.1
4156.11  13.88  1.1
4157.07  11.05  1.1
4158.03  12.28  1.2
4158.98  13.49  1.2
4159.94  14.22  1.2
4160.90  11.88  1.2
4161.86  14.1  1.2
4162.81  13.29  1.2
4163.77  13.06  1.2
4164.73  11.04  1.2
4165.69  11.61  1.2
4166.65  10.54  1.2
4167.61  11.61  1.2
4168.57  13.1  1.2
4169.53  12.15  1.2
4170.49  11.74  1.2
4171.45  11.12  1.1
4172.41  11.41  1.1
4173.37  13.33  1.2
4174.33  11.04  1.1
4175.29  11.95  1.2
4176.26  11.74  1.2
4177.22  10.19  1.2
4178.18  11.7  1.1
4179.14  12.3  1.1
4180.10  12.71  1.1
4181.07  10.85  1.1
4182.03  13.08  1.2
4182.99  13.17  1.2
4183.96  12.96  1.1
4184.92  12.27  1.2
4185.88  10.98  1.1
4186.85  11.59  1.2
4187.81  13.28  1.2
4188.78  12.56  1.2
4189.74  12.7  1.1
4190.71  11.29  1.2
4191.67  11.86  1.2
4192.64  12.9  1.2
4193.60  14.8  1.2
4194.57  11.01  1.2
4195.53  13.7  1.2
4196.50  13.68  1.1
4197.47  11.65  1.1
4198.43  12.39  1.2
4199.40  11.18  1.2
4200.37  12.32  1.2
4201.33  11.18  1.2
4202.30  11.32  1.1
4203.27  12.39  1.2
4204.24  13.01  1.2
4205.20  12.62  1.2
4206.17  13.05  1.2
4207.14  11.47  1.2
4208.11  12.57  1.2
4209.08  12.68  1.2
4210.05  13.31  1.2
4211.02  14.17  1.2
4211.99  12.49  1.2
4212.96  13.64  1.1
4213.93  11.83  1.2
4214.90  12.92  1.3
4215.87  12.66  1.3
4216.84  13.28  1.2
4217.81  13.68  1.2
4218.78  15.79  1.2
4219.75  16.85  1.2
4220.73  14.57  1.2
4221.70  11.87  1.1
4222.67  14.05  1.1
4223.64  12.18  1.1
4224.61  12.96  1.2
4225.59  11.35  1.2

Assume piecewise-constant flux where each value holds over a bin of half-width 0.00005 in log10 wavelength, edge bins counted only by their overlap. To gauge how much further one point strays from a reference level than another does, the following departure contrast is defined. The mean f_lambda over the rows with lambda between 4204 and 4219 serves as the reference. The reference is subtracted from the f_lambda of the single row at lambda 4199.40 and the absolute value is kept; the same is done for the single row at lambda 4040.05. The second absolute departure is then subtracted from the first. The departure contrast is 1.2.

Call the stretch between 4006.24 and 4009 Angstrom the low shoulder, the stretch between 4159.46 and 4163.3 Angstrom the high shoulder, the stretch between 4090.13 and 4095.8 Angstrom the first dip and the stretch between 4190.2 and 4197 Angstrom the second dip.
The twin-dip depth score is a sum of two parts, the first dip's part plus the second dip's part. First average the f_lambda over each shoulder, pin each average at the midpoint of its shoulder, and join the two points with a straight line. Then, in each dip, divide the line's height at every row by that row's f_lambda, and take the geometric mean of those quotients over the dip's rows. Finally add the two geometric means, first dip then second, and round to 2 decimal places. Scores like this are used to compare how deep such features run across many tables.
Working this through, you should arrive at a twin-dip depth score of 2.11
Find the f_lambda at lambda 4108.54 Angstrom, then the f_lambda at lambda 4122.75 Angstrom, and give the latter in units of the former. 1.12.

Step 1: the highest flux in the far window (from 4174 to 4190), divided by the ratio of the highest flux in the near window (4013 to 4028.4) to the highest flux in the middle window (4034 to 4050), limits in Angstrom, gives 12.8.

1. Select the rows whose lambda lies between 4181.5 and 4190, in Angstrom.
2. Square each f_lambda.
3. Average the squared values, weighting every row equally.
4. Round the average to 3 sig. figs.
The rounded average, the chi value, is 157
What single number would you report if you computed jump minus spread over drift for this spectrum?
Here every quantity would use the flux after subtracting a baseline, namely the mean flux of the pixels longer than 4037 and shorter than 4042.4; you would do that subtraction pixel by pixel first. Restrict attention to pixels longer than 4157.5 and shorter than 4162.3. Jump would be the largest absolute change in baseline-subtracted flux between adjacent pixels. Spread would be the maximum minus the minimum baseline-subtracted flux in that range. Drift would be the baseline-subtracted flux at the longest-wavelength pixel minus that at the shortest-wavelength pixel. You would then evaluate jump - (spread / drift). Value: 1.1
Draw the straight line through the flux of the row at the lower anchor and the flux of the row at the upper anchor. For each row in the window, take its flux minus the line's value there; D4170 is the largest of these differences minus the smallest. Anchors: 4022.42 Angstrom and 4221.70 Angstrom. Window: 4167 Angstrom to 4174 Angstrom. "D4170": 2.2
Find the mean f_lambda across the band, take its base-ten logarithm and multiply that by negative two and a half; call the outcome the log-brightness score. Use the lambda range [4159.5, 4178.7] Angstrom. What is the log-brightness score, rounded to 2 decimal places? -2.70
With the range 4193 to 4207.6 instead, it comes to -2.73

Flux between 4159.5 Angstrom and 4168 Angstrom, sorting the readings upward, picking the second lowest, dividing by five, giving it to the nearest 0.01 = 2.21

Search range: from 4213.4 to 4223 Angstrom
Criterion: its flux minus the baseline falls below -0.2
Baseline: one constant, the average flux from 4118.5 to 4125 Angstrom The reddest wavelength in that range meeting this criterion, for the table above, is 4221.70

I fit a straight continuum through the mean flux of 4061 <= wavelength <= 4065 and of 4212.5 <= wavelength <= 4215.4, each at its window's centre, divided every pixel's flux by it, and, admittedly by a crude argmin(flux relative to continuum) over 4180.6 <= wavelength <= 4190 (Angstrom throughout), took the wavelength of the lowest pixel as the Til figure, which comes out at 4181.07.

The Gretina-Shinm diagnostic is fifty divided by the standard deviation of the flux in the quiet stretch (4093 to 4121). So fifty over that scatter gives 36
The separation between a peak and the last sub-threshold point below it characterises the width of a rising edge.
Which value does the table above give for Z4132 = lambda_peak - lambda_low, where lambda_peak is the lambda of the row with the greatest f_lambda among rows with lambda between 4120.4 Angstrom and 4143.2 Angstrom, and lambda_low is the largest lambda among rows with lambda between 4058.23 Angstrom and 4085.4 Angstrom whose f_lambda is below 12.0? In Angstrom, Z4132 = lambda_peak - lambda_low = 42.5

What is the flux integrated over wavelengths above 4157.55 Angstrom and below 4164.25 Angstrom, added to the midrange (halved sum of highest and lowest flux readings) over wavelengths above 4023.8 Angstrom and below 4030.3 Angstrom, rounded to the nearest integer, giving 101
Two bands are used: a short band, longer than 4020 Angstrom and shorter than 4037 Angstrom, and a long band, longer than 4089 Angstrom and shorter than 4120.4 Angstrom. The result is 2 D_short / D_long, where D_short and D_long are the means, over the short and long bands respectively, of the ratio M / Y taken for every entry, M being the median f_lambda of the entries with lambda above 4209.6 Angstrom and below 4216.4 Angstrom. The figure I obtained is 2.04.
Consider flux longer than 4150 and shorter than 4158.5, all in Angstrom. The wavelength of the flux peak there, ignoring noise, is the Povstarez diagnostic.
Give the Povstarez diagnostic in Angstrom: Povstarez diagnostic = 4156.11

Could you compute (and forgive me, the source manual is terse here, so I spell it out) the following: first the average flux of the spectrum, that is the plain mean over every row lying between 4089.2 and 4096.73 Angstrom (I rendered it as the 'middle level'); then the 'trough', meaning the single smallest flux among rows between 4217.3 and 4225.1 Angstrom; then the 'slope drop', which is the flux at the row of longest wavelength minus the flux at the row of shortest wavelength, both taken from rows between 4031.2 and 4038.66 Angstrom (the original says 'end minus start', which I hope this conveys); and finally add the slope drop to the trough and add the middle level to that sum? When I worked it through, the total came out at 26.8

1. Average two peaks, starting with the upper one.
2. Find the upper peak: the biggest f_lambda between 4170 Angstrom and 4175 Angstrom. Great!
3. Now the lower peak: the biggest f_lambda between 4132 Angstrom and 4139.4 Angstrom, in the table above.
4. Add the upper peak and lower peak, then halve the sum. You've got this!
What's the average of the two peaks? 13.3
